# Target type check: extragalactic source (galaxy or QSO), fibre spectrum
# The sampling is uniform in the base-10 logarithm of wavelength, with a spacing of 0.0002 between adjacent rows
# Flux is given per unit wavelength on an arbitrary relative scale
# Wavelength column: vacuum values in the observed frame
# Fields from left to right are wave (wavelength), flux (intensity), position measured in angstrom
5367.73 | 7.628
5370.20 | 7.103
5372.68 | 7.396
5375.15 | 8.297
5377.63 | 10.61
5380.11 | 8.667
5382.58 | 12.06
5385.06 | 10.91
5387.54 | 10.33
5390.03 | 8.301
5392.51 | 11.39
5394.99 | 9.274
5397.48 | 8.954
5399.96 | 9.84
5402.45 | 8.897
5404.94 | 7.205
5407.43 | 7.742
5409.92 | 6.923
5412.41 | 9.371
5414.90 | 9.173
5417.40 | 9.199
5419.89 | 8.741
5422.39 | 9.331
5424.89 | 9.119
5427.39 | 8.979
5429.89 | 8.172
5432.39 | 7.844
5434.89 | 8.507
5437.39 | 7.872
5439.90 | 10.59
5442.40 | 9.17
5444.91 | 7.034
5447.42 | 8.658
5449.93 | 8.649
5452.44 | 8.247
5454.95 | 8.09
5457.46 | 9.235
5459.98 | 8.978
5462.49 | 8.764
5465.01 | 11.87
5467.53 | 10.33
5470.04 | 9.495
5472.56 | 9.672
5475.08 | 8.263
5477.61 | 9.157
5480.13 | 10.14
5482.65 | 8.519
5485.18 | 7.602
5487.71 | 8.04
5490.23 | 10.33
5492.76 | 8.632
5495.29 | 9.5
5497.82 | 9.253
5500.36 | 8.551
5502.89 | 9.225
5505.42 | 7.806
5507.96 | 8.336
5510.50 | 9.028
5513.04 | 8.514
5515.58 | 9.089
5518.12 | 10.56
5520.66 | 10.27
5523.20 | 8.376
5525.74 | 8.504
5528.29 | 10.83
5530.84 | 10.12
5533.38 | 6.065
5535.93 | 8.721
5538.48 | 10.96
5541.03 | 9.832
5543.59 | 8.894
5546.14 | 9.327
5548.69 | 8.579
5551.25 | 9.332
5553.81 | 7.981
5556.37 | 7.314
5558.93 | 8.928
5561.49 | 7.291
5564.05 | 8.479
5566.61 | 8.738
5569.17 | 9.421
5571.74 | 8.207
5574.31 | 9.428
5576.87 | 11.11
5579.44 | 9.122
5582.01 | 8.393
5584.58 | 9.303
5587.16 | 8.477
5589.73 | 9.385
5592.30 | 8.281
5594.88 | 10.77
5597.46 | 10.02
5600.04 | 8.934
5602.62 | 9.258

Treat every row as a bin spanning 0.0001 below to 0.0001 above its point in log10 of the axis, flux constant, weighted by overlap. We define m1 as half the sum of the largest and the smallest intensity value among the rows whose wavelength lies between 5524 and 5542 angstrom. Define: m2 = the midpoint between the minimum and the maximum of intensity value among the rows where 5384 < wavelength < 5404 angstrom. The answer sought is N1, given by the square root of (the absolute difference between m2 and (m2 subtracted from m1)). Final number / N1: 3.34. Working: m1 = 8.5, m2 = 9.8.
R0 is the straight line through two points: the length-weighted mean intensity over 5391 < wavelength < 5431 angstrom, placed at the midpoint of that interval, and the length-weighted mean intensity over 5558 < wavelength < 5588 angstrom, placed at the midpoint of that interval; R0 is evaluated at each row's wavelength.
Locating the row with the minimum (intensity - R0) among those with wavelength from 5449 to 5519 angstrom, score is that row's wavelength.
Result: 5485.18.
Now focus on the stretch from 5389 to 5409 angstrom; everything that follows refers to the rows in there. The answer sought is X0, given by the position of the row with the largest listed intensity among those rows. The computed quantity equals 5392.51 angstrom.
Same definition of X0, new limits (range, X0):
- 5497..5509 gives 5497.82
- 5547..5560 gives 5551.25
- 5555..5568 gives 5558.93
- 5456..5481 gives 5465.01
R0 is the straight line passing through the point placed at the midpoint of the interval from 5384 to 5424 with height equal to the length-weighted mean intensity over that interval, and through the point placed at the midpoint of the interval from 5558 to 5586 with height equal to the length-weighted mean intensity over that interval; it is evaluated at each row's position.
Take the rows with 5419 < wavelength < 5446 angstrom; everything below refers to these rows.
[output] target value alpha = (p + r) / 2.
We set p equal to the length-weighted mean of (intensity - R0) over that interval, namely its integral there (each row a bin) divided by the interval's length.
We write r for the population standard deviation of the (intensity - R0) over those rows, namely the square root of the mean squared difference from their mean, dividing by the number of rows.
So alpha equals 0.26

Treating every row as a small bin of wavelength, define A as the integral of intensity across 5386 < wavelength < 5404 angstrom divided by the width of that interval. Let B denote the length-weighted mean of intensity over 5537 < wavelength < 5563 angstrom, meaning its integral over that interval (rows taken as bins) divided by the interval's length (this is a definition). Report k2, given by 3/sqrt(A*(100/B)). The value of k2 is 0.289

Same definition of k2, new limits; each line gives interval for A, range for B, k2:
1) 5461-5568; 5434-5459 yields 0.293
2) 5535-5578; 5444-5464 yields 0.292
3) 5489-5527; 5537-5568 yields 0.296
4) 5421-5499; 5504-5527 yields 0.300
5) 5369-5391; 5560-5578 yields 0.294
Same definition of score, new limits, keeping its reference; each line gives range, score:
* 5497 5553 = 5533.38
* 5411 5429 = 5419.89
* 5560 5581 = 5561.49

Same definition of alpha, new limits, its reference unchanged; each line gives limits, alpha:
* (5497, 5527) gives 0.36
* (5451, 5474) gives 0.72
